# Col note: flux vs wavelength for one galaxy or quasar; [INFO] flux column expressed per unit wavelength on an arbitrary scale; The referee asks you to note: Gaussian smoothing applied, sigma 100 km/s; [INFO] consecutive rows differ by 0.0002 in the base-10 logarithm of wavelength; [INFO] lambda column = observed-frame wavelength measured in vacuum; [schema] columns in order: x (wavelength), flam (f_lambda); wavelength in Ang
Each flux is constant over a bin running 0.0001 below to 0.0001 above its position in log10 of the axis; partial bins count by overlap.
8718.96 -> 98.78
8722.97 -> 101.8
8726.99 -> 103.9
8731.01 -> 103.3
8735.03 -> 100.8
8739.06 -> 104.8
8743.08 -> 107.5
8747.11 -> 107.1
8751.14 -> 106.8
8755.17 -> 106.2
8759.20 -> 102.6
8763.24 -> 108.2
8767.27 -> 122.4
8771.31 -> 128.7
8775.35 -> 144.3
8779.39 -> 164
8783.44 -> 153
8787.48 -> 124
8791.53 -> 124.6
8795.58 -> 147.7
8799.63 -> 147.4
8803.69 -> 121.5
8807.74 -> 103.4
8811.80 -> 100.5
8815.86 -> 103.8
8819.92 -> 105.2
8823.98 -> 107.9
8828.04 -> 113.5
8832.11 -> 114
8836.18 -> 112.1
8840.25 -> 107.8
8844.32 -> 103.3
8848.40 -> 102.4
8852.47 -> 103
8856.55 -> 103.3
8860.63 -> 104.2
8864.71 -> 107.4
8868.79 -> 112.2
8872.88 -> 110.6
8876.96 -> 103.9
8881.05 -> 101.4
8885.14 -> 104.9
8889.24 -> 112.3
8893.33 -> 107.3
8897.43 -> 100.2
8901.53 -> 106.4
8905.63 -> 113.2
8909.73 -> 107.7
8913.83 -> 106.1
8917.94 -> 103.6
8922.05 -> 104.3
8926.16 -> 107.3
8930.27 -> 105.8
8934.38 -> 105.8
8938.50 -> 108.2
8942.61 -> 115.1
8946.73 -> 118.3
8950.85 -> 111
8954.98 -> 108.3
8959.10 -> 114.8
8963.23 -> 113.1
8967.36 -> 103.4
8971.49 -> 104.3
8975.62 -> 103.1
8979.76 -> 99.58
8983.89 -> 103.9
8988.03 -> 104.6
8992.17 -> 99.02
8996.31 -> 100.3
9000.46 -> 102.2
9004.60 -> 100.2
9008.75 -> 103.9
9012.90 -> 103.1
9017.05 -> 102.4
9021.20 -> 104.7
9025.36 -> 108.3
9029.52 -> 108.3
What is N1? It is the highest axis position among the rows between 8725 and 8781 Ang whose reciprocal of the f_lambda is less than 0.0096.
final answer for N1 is 8779.39 Ang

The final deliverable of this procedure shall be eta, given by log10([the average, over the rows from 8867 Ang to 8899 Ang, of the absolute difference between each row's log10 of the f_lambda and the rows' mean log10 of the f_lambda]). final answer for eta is -1.79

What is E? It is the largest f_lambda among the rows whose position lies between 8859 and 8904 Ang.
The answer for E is 112.3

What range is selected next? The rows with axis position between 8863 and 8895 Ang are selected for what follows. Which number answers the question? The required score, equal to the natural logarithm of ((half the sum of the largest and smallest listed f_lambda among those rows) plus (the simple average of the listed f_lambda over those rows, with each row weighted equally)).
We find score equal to 5.37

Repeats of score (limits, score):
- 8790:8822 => 5.49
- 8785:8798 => 5.59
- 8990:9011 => 5.31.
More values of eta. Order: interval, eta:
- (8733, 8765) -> -2.07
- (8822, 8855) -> -1.81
